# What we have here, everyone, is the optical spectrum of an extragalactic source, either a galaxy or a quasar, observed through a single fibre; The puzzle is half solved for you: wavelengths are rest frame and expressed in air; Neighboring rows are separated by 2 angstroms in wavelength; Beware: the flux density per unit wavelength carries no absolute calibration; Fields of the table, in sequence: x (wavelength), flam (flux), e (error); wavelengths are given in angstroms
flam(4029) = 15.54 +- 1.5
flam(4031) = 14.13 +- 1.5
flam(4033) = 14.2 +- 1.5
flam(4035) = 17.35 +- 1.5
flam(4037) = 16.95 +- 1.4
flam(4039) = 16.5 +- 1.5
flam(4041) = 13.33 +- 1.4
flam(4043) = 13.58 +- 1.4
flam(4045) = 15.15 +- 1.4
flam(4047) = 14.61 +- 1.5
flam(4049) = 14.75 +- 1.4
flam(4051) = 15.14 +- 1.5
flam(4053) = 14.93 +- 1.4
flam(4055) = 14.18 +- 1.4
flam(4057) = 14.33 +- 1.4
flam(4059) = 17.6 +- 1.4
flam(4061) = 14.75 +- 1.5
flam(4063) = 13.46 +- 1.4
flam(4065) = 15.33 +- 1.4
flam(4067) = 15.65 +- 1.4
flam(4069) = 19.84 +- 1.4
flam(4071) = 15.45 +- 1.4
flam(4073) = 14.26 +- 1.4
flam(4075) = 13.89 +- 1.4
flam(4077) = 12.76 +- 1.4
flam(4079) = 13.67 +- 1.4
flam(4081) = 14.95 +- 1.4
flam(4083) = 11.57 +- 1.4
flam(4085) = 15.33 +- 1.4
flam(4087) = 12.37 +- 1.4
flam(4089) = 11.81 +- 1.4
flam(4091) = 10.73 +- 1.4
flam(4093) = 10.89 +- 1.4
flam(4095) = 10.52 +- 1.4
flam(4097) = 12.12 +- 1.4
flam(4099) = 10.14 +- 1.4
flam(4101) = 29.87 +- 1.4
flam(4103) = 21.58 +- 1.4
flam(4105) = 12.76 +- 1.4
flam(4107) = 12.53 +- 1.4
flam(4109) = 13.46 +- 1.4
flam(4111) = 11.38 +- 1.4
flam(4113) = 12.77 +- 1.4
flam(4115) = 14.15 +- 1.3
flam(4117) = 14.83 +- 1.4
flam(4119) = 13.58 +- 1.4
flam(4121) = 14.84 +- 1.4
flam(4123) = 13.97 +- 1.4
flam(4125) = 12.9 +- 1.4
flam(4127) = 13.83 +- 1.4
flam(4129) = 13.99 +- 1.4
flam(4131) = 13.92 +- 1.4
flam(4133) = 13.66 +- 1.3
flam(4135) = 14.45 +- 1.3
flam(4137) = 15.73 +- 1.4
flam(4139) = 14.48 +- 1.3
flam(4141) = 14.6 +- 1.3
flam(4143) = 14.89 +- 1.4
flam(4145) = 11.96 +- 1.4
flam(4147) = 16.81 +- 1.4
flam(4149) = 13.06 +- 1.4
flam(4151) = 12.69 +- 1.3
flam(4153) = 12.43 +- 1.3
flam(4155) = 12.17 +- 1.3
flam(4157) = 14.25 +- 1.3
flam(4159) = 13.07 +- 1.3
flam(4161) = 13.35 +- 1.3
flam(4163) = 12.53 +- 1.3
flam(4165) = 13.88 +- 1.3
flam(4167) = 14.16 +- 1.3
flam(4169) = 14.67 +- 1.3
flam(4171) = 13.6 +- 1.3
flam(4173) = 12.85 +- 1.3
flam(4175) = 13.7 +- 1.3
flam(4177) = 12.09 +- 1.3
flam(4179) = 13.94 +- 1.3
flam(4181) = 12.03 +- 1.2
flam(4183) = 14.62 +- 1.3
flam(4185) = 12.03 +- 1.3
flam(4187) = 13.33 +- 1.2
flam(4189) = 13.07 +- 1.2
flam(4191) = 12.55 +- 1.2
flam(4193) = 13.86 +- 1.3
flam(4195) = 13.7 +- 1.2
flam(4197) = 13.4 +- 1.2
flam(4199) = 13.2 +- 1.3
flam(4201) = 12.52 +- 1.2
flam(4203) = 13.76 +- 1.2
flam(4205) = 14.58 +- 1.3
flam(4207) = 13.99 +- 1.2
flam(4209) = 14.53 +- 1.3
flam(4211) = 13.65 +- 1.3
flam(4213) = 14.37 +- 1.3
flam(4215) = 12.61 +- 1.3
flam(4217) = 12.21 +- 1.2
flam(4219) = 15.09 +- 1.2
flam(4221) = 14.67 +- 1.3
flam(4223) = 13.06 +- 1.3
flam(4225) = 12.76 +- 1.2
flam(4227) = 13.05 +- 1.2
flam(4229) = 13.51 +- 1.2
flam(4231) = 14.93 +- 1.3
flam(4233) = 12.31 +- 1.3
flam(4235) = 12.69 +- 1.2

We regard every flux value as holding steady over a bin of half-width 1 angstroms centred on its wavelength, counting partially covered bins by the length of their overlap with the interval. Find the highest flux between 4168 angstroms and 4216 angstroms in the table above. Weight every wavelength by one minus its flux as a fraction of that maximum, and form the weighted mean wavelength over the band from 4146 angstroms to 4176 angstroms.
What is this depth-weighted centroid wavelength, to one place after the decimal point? 4161.6 angstroms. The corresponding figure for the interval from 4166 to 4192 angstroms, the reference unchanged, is 4181.1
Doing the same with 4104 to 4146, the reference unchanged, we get 4119.0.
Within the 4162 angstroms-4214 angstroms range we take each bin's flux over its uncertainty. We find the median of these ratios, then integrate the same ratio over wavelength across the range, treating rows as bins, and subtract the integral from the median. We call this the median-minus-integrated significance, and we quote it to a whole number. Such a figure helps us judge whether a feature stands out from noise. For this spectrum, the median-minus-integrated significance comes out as -544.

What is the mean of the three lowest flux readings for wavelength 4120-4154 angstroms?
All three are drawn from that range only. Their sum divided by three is 12.4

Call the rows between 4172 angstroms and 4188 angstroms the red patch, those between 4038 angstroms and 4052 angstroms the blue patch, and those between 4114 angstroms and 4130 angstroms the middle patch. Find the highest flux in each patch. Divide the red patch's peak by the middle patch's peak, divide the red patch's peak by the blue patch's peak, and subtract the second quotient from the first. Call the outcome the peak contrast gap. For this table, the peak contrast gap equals 0.10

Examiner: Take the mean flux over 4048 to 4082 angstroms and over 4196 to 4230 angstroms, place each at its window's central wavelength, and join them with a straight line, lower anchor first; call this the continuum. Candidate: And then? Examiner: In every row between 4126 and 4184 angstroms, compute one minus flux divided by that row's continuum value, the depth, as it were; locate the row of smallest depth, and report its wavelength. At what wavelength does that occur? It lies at 4147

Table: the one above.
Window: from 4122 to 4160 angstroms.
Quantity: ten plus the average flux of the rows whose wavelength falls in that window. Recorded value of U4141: 23.8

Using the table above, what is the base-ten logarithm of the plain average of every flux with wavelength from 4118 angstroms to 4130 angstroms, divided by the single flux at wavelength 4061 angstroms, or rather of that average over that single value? -0.03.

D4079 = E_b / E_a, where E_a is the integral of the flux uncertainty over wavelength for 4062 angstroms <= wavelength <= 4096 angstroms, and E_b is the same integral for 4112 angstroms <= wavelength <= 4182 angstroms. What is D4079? 2.0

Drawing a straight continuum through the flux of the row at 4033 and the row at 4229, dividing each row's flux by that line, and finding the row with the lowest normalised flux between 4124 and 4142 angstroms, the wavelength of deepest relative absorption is 4125 angstroms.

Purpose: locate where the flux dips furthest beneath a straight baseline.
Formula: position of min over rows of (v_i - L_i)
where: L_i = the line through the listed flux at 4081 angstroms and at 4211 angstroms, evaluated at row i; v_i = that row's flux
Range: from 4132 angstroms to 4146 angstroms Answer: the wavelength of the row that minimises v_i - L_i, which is 4145 angstroms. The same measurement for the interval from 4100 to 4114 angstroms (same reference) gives 4111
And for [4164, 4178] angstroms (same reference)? 4177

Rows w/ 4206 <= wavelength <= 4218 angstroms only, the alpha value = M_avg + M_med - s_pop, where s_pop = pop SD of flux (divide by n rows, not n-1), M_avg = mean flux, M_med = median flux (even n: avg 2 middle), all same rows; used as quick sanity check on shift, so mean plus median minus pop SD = 26.5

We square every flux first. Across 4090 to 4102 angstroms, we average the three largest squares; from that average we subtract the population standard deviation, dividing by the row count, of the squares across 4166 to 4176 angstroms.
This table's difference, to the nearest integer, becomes 369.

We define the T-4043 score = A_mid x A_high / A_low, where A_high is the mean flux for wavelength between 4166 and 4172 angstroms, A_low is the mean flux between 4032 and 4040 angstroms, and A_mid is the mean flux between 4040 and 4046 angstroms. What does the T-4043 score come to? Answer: 12.2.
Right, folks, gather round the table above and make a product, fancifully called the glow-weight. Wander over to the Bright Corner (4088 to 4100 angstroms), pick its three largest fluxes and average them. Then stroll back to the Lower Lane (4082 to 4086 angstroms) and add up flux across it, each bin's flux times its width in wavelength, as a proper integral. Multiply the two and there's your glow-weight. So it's 624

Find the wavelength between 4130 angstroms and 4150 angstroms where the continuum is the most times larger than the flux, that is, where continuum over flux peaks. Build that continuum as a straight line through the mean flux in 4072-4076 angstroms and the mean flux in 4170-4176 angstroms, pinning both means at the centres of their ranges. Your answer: 4145 angstroms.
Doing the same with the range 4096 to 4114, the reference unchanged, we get 4099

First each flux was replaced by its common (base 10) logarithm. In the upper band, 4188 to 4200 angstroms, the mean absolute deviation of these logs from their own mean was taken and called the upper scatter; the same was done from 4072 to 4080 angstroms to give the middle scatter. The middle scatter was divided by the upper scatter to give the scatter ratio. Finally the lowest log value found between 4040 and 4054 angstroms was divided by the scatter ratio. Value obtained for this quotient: 0.91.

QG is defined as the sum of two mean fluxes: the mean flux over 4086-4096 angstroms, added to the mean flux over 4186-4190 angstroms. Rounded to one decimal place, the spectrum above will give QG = 24.5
